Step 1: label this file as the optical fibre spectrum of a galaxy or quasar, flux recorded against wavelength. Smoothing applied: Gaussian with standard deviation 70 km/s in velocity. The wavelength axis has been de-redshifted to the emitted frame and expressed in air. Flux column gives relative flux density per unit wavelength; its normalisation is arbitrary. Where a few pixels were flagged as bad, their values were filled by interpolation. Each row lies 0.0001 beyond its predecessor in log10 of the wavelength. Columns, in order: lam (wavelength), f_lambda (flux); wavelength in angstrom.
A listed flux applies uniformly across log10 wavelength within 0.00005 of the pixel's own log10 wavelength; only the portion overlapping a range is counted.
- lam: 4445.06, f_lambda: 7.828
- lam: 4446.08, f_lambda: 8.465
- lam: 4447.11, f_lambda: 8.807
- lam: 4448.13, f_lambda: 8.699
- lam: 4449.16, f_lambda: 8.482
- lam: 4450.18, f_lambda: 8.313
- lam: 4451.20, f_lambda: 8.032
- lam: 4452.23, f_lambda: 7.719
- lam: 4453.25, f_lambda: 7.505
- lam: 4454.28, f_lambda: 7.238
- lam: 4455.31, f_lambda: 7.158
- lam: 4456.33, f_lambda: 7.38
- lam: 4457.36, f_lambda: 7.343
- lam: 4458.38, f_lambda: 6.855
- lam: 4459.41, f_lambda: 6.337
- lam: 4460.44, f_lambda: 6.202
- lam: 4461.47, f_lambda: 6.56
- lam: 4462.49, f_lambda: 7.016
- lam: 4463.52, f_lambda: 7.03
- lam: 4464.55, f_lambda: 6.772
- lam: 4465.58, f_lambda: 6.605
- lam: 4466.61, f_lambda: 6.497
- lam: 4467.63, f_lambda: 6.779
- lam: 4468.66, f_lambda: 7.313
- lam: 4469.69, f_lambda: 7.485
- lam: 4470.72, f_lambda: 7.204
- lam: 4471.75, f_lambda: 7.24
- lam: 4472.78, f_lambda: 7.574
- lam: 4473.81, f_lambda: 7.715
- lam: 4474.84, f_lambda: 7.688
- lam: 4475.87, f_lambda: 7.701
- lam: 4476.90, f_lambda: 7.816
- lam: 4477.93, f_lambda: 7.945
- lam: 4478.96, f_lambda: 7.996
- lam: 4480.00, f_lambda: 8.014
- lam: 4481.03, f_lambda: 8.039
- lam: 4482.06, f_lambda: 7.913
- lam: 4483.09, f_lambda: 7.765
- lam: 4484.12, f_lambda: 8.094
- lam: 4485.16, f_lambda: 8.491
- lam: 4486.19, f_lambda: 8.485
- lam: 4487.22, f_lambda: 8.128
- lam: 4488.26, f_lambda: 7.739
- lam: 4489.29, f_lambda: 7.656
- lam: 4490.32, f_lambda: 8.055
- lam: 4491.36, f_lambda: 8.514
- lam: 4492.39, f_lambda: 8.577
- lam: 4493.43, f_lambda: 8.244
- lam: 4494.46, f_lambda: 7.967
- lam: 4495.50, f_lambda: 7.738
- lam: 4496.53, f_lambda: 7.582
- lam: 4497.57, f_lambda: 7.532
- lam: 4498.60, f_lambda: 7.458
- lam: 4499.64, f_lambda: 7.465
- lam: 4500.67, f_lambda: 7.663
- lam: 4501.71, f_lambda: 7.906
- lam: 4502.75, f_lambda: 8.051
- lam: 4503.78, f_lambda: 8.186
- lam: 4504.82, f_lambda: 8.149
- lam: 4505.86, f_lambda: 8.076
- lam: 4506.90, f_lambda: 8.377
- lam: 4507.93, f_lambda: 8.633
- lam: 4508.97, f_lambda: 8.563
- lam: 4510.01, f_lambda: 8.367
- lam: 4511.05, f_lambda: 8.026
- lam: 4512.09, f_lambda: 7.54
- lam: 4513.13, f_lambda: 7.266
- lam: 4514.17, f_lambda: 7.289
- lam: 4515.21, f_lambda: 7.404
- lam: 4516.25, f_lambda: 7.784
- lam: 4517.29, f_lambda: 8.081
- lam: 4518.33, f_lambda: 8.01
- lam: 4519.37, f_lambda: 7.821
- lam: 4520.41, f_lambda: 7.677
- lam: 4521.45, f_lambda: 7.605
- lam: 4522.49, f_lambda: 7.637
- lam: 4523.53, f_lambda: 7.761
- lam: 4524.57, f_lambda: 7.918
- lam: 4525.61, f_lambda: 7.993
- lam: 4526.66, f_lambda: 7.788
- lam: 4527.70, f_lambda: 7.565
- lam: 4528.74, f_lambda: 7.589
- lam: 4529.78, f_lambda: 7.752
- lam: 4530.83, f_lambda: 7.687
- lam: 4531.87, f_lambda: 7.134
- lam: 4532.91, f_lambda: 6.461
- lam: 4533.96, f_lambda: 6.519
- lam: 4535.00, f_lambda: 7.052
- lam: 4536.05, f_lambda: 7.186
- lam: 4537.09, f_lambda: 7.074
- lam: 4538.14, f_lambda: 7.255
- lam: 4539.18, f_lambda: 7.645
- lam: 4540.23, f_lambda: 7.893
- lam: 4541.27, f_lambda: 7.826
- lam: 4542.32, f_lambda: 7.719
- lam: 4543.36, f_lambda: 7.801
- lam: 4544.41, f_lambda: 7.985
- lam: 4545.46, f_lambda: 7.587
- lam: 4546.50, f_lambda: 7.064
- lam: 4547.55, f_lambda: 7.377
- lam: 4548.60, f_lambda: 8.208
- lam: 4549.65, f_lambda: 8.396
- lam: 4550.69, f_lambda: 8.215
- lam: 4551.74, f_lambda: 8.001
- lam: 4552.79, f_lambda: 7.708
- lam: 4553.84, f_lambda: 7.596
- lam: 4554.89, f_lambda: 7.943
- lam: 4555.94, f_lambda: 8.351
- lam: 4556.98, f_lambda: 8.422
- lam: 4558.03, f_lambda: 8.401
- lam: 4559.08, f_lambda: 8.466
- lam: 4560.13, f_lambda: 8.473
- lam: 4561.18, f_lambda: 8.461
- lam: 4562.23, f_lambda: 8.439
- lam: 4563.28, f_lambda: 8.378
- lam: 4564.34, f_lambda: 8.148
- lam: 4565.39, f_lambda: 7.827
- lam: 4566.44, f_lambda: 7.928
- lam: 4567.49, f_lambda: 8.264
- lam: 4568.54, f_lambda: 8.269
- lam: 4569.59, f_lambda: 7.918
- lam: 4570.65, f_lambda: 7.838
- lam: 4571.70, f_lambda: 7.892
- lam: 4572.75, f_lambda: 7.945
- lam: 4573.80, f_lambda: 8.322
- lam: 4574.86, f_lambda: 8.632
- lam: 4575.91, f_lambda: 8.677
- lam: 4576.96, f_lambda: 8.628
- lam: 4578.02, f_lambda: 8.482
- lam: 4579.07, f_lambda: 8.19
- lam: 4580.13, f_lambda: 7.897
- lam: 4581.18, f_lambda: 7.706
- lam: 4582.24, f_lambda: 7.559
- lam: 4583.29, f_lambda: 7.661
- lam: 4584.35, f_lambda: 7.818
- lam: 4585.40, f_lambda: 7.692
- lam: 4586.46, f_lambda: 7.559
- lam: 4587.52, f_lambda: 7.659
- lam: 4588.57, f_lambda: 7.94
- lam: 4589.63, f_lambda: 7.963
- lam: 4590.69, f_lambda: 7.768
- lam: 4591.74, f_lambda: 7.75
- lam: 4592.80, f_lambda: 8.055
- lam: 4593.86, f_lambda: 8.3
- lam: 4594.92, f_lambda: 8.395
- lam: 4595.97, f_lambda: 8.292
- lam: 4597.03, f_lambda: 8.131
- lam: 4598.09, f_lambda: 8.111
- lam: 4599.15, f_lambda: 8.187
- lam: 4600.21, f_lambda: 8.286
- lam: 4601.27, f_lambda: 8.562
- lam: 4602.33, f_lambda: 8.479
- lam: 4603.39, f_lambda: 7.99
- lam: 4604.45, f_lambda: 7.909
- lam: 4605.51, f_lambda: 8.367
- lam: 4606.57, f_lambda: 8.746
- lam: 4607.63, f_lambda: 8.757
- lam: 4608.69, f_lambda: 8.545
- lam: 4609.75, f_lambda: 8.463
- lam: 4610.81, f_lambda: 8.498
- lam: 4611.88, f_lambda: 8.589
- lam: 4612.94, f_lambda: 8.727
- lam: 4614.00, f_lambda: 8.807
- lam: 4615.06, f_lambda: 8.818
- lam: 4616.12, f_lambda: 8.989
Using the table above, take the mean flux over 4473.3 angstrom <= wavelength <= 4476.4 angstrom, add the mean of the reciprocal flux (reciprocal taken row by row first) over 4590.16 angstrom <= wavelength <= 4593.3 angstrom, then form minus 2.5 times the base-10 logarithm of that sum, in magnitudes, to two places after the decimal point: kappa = -2.23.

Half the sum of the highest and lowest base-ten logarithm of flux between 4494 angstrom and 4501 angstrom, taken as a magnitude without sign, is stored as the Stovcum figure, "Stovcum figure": 0.887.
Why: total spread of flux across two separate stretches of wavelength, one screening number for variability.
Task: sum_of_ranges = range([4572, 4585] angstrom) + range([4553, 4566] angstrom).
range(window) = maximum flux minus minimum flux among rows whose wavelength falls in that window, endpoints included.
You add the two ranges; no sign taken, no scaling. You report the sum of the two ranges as 2.0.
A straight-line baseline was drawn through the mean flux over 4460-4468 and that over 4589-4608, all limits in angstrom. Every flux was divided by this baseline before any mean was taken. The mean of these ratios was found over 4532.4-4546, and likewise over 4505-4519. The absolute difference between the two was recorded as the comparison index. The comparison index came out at 0.12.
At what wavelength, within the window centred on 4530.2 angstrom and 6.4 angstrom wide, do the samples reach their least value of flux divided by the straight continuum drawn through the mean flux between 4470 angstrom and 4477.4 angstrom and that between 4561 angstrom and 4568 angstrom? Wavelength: 4532.91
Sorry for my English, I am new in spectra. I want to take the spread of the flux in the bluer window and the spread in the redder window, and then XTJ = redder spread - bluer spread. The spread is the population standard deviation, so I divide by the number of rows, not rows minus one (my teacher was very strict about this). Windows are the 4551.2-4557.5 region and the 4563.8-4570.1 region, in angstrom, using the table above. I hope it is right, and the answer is -0.13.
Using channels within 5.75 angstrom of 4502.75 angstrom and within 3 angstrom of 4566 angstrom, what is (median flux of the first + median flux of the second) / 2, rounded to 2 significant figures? 8.1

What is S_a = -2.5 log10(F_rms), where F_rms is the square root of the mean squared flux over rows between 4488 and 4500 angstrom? -2.242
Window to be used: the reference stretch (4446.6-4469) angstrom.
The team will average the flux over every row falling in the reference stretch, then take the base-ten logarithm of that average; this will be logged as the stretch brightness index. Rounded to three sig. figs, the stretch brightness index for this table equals 0.863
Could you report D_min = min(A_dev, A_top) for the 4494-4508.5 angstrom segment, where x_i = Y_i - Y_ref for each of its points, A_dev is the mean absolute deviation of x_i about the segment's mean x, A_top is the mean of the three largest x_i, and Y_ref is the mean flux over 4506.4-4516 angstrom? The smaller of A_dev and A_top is 0.29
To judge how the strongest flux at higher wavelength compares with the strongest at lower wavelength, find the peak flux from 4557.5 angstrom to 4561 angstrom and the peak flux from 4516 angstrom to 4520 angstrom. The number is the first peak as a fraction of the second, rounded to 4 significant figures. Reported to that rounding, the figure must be 1.049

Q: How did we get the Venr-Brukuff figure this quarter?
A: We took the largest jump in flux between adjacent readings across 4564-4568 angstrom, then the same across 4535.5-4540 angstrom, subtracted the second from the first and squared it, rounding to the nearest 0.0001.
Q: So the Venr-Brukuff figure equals 0.0029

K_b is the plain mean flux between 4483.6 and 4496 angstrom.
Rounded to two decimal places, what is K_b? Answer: 8.14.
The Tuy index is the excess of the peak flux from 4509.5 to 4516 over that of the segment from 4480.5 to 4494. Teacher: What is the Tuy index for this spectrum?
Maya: -0.21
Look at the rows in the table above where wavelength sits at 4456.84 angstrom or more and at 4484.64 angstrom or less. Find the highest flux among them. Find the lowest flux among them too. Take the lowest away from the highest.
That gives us 1.9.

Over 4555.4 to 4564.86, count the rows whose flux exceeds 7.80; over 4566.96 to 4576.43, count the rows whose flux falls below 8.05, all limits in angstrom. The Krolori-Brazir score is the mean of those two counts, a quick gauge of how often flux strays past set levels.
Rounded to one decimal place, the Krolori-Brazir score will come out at 6.5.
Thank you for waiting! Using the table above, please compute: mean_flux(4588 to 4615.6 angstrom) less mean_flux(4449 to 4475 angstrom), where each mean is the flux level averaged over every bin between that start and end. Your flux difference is 1.1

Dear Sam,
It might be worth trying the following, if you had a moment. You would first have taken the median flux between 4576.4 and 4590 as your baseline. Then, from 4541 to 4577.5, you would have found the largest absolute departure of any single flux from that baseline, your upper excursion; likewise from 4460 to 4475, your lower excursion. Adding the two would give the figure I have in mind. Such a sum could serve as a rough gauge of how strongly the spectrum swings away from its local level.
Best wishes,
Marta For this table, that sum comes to 2.5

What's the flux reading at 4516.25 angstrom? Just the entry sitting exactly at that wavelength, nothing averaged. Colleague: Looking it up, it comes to 7.784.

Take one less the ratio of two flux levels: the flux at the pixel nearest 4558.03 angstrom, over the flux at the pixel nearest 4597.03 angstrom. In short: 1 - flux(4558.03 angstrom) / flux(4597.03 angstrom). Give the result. -0.033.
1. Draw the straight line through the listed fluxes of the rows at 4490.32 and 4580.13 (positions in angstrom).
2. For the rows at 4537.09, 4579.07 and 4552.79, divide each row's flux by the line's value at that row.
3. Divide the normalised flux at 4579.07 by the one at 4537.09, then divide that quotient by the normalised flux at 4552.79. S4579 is 1.20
